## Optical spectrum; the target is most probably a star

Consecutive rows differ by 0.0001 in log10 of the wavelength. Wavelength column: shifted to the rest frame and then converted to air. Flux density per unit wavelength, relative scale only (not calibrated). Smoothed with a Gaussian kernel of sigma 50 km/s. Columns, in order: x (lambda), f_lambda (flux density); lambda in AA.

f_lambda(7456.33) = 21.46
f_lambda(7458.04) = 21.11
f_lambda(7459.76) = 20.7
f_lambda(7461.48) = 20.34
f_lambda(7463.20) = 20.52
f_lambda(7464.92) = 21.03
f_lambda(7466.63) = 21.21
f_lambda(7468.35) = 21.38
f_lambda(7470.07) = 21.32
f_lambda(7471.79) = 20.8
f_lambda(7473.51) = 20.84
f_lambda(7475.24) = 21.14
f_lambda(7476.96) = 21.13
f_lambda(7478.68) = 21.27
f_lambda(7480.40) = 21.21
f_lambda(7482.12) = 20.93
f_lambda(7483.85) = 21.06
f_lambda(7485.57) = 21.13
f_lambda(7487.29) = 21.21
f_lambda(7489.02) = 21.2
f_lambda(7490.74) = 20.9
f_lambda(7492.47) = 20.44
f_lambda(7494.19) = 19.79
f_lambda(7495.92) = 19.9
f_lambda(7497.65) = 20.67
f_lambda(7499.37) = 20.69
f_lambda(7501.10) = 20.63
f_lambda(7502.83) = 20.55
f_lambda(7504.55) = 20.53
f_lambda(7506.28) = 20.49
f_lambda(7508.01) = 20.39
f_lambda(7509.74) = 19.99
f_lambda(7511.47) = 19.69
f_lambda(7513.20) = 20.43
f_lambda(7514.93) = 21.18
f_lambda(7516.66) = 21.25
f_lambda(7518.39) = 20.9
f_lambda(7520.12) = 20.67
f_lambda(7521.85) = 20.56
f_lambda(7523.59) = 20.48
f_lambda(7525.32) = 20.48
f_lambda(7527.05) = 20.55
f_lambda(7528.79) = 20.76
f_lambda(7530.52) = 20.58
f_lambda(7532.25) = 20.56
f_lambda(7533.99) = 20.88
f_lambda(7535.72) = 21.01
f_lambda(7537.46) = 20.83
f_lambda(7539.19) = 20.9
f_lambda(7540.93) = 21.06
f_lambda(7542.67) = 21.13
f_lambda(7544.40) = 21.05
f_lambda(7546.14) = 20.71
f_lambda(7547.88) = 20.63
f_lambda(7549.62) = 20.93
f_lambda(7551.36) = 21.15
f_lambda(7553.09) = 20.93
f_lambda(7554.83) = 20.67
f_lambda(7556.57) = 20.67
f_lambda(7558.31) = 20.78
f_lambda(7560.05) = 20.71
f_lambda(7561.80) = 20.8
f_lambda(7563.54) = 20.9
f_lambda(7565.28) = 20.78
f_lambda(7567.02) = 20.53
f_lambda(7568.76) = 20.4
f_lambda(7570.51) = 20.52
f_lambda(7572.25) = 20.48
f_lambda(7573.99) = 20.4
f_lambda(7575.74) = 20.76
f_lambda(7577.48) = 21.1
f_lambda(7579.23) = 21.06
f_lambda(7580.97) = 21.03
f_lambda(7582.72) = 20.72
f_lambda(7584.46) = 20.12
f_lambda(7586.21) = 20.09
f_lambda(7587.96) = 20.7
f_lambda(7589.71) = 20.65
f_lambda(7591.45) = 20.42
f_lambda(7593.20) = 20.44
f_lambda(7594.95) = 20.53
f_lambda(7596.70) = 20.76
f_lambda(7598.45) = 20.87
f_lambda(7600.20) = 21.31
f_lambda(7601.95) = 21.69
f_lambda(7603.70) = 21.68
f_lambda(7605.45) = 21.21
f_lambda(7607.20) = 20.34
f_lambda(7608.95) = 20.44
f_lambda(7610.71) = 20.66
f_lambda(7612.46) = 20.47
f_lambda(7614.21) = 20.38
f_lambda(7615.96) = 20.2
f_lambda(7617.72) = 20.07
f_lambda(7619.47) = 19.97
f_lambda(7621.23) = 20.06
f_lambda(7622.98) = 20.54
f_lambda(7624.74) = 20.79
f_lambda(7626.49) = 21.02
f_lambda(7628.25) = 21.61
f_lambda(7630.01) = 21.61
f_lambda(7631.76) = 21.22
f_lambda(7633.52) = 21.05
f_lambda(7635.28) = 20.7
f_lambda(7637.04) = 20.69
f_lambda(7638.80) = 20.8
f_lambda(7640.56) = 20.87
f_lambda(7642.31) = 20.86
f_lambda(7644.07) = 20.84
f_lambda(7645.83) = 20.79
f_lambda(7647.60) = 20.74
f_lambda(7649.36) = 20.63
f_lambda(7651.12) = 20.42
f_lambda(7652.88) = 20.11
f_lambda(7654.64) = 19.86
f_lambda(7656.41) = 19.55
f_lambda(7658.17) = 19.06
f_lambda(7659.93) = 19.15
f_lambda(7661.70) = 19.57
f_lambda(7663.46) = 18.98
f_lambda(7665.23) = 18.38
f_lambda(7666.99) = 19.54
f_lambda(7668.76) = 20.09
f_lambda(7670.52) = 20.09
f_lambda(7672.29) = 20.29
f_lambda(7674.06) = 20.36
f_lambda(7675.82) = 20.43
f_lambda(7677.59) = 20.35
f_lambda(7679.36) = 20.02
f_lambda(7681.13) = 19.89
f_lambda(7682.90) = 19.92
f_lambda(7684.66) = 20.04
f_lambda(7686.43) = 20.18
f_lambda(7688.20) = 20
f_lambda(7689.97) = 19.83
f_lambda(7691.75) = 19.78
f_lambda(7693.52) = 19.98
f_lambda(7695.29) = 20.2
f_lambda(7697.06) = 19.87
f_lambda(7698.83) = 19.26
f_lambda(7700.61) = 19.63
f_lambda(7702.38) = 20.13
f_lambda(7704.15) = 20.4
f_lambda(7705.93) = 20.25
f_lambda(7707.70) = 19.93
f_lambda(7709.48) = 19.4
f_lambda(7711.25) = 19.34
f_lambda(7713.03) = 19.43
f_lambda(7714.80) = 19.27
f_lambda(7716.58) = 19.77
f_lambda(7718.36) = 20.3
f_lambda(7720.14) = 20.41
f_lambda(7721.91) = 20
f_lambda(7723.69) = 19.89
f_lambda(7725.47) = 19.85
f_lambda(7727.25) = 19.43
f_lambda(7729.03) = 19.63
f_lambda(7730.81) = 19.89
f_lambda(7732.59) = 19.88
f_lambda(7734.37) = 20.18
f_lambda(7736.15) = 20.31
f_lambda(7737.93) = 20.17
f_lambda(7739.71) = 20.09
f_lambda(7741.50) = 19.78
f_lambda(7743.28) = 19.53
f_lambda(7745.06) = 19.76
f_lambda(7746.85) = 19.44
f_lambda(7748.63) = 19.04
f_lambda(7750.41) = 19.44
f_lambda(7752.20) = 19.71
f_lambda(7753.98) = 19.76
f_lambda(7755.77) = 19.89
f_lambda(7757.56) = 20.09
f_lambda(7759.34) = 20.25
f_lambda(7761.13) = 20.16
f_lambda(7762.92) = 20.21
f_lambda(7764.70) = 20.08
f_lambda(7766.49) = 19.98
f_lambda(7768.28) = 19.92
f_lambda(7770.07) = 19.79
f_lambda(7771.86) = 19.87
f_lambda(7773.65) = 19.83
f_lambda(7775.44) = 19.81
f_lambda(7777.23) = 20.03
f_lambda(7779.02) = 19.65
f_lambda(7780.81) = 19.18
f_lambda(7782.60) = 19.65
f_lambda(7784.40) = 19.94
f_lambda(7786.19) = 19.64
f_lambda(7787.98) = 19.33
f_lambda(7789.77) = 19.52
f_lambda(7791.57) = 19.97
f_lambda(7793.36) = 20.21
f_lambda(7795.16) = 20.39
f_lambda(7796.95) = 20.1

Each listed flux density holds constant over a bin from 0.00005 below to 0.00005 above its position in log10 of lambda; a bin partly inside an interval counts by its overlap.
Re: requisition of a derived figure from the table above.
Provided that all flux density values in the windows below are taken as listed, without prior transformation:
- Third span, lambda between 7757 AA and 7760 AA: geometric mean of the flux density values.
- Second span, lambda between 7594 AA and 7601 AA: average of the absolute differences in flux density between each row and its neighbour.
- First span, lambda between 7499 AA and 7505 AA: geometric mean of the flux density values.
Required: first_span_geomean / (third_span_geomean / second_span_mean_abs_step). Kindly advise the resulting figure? 0.27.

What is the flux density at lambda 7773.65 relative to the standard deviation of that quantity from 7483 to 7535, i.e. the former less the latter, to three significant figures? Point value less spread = 19.4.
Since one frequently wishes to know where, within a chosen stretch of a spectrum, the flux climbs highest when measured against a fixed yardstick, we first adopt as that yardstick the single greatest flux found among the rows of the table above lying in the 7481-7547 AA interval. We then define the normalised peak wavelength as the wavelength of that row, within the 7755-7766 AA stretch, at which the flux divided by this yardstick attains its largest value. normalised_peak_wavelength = 7759.34 AA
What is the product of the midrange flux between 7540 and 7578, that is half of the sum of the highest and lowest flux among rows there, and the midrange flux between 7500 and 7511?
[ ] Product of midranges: 422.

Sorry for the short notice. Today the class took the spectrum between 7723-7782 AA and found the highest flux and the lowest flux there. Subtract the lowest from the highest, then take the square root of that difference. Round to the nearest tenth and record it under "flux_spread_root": 1.1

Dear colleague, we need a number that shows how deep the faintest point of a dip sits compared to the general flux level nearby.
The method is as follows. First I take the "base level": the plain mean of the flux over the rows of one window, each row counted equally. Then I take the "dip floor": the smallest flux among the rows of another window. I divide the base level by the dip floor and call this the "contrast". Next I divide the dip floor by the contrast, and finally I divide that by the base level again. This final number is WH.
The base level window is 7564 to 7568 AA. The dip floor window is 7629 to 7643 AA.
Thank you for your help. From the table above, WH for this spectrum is 1.00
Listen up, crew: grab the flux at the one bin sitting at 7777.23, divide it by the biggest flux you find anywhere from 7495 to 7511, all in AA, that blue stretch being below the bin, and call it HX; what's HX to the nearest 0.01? 0.97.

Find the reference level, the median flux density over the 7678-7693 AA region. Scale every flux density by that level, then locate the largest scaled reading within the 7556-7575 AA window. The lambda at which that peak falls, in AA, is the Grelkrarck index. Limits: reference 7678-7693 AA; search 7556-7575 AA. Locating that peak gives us 7563.54 AA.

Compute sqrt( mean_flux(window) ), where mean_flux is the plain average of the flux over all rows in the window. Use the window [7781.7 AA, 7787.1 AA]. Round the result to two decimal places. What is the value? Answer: 4.44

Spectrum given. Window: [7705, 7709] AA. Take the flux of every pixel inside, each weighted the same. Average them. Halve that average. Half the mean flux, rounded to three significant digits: 10.0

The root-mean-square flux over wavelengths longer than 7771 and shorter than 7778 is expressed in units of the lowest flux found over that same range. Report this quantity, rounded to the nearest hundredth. 1.00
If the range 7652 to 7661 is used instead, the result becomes 1.03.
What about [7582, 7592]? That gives 1.02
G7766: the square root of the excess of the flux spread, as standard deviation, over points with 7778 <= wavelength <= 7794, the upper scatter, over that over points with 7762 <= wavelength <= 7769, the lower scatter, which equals 0.44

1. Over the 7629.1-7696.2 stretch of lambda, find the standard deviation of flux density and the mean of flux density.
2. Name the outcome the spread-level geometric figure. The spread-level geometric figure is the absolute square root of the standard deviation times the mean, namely 3.6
